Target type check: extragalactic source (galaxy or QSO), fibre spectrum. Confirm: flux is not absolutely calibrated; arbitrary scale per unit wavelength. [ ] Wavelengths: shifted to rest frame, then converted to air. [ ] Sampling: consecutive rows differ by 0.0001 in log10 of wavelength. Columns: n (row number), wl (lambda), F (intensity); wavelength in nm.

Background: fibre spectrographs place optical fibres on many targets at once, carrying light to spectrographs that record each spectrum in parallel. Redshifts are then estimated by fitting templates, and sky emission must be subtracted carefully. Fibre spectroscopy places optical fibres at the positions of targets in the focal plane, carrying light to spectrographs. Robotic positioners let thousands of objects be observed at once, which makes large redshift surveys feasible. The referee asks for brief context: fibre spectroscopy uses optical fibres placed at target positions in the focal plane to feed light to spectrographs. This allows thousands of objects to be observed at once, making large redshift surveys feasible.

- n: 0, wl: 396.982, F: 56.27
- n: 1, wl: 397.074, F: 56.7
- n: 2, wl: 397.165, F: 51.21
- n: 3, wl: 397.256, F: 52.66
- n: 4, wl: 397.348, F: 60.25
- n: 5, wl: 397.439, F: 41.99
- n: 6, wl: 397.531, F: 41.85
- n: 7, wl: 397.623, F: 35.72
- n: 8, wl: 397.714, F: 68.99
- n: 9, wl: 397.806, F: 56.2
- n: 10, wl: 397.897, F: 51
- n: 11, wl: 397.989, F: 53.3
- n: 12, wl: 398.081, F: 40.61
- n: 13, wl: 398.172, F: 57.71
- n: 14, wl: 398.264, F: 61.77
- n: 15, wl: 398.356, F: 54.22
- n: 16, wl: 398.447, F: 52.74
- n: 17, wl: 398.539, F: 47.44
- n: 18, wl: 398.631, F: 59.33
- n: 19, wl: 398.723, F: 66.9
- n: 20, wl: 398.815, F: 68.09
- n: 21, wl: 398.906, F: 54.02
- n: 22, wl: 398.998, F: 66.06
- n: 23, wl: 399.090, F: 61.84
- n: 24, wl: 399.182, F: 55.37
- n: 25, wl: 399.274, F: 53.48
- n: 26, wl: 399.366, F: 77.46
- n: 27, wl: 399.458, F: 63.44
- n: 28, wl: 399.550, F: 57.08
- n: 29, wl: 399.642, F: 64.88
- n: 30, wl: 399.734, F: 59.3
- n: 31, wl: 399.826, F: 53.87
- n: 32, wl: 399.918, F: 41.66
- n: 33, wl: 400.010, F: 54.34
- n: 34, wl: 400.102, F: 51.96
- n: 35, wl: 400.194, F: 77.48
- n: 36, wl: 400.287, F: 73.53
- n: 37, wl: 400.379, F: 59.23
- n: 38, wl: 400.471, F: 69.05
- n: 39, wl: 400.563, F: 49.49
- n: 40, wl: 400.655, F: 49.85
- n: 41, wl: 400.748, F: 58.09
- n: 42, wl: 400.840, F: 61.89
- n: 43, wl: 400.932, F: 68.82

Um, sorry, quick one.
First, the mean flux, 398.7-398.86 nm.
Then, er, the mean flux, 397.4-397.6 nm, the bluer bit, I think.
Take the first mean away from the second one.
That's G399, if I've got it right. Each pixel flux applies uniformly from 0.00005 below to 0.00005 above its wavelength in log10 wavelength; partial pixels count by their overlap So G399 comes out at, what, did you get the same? -26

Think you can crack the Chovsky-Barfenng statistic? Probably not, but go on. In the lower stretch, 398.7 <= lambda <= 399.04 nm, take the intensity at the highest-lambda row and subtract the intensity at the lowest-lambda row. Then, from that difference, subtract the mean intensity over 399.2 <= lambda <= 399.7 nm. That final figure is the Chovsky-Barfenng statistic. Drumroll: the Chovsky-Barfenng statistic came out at -64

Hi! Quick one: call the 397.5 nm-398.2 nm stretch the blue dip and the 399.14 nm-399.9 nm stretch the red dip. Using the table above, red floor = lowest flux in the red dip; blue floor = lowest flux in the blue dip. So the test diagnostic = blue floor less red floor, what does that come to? -18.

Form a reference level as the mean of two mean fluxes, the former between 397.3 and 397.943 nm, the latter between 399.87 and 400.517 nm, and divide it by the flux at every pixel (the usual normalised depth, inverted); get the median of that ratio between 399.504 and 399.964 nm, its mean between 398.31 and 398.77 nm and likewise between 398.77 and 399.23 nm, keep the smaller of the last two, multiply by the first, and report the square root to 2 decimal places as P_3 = 0.95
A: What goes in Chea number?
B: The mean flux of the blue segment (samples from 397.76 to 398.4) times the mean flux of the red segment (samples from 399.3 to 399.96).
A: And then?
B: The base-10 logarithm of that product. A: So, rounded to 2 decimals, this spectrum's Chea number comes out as 3.50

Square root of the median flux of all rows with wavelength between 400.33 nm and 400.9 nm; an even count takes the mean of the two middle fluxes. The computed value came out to 7.66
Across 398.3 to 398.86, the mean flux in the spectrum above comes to 58.1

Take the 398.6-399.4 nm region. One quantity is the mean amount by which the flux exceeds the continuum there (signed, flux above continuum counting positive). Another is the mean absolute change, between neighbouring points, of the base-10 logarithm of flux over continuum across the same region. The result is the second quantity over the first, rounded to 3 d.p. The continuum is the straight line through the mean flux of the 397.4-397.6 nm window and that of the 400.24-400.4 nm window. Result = 0.008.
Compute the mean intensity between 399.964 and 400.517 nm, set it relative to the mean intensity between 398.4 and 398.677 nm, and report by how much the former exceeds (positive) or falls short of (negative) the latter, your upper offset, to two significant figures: 11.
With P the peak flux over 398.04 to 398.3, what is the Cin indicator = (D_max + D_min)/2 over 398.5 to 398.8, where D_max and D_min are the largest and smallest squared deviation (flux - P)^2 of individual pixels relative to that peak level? 106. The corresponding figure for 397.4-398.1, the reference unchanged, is 355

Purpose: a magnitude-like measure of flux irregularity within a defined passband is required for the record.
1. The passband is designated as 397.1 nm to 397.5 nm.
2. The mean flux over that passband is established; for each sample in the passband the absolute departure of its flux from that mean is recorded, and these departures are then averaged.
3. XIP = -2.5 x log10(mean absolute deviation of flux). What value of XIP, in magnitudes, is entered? -1.73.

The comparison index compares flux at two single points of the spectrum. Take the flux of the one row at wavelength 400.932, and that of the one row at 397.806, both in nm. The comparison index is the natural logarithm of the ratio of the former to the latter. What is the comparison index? 0.2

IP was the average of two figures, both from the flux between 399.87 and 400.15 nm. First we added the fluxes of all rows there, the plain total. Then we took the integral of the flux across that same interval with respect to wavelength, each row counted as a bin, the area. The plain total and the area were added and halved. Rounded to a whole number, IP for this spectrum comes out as 81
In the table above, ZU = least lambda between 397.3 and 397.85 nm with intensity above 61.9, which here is 397.714 nm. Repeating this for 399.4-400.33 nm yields 399.458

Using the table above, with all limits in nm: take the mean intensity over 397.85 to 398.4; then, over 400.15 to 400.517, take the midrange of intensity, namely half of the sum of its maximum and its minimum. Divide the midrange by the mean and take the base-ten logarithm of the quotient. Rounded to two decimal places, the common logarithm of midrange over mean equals 0.11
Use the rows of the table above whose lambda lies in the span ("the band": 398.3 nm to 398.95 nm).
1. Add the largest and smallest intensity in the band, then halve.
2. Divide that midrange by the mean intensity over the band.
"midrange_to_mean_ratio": 1.00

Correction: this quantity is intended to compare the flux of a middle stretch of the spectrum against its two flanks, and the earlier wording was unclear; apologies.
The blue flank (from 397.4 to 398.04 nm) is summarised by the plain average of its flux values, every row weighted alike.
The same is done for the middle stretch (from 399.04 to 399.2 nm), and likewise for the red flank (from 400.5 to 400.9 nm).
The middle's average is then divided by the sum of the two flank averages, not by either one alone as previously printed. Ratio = 0.560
